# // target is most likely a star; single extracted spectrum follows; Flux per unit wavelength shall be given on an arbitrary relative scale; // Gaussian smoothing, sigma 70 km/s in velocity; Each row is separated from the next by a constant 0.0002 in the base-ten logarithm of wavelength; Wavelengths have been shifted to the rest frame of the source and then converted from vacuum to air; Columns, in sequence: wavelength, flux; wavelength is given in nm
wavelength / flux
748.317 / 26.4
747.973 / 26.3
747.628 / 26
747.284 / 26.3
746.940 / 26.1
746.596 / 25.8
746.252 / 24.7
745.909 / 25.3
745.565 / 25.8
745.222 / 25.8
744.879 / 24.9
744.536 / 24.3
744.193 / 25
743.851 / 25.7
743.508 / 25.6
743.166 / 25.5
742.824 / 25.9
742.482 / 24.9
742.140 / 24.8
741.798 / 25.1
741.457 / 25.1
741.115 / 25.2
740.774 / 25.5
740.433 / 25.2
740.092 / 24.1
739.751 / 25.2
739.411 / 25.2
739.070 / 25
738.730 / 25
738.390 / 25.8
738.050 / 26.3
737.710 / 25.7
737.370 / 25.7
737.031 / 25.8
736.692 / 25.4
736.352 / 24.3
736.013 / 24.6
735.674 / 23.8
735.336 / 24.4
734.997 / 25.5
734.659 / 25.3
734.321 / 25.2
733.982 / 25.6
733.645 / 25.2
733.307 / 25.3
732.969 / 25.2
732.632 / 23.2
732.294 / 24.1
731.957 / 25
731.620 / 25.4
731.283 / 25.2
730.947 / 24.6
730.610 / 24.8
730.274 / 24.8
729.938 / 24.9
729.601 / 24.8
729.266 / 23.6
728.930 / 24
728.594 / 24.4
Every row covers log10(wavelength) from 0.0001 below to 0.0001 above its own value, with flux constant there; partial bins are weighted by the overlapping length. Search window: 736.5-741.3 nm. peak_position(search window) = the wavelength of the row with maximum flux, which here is 738.050 nm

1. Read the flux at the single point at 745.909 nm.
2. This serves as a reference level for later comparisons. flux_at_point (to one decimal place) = 25.3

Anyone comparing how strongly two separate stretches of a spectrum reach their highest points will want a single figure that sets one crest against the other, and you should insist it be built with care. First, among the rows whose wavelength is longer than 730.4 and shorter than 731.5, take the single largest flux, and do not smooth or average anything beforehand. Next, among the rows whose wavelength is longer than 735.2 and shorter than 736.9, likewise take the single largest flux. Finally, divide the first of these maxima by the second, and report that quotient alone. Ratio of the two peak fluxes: 0.99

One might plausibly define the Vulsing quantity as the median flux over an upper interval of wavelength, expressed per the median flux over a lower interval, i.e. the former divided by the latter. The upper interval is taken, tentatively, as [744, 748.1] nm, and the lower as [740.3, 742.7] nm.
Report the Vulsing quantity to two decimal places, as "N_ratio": 1.03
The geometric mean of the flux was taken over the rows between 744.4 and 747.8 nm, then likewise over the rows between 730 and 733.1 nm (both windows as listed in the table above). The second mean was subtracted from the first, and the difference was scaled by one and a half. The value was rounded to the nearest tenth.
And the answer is 1.2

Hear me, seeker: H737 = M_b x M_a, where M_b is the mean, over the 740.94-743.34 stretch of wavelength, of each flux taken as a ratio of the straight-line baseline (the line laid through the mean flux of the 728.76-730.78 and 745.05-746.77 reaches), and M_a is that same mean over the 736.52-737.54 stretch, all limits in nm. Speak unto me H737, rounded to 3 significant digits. 1.03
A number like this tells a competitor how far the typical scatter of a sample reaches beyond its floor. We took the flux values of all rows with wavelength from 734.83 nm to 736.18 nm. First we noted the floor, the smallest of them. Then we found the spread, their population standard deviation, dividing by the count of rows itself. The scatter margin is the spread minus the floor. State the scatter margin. -23.2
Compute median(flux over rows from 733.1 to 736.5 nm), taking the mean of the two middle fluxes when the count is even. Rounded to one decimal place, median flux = 25.2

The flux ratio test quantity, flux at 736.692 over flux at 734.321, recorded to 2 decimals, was 1.01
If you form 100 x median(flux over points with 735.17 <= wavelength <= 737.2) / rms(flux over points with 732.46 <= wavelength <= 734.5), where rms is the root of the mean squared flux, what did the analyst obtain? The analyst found 98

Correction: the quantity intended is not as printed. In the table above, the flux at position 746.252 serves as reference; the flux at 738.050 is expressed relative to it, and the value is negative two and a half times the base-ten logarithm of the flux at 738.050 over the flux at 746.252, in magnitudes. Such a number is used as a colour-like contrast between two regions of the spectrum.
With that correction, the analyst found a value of -0.07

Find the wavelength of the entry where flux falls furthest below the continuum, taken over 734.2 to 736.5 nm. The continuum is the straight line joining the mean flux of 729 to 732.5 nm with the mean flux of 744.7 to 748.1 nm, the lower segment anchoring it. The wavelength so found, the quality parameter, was 735.674 nm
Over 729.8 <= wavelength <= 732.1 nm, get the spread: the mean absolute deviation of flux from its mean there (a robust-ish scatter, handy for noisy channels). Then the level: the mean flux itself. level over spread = 120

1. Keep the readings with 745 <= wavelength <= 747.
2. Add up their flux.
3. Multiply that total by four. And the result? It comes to 614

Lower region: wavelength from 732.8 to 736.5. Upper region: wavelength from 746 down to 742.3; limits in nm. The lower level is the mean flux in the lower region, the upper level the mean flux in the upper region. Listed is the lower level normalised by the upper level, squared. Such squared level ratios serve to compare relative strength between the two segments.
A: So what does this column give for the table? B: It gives 0.97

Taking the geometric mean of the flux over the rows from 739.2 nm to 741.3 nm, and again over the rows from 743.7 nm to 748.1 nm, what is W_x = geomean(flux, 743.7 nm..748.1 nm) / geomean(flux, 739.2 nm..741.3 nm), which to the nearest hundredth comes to 1.02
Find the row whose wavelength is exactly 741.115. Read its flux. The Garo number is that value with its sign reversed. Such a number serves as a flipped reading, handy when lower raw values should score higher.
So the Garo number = -25.2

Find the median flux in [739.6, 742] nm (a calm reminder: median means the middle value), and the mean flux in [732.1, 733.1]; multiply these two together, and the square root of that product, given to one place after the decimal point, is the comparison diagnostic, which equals 24.7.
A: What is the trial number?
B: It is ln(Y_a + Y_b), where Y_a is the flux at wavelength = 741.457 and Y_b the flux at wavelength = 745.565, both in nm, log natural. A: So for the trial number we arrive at 3.93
